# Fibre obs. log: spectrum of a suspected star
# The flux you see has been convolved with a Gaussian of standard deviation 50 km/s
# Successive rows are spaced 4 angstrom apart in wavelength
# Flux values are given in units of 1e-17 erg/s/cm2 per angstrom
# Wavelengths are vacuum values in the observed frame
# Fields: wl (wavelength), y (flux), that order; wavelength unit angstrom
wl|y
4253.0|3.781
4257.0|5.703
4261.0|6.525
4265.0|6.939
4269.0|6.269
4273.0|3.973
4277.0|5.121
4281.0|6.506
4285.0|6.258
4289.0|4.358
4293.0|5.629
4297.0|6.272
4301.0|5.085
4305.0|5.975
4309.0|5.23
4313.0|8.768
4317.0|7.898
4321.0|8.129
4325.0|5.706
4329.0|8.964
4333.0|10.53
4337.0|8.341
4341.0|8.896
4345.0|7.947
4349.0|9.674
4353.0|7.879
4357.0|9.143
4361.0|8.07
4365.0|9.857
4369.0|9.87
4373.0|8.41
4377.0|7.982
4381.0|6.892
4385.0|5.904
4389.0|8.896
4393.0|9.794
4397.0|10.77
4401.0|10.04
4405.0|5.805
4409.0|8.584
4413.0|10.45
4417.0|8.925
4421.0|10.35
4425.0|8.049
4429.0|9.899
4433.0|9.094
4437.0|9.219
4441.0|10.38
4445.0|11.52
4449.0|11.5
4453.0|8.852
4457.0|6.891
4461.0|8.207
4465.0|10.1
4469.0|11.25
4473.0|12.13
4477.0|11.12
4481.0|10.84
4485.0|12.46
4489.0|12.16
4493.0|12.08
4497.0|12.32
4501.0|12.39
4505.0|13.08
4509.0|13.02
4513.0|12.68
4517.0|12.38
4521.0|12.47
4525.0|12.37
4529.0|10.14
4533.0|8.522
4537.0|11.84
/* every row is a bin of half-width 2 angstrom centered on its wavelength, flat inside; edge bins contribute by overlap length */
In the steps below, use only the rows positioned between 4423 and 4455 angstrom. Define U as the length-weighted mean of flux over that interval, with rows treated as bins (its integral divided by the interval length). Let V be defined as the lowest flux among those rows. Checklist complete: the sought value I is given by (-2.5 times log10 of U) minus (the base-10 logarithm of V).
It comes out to -3.39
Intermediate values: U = 9.8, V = 8.049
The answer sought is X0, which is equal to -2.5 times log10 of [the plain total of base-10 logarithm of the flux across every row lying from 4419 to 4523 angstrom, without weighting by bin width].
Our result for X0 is -3.57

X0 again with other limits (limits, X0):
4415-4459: -2.57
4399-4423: -1.89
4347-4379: -2.20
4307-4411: -3.44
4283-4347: -2.82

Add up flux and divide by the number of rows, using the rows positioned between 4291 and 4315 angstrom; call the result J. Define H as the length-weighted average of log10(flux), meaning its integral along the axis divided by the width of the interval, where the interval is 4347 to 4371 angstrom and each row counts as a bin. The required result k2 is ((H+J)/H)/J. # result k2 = 1.21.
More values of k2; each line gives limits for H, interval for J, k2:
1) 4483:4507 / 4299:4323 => 1.06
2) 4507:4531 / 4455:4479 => 1.02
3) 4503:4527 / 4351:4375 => 1.02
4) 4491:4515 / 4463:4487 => 1.00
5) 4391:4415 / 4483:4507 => 1.13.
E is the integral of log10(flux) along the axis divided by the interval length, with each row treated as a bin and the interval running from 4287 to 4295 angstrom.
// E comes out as 0.69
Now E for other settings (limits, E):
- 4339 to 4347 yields 0.92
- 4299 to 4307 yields 0.74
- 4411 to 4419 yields 0.98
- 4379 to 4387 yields 0.80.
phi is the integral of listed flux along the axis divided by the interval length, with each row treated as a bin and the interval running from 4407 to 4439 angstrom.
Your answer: 9.3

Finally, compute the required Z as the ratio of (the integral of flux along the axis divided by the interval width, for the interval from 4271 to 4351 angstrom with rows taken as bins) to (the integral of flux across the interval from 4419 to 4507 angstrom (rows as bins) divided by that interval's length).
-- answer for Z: 0.7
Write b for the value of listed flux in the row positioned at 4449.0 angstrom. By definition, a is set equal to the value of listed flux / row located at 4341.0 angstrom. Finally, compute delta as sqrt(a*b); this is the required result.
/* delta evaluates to 10.1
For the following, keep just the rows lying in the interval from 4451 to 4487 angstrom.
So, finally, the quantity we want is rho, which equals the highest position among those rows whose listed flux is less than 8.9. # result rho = 4461.0 angstrom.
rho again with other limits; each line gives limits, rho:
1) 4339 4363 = 4361.0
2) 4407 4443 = 4425.0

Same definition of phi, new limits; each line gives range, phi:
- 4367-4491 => 9.6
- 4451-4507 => 11.0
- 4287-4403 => 8.0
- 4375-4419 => 8.5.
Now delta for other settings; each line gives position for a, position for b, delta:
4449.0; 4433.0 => 10.2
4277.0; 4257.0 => 5.4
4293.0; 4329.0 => 7.1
